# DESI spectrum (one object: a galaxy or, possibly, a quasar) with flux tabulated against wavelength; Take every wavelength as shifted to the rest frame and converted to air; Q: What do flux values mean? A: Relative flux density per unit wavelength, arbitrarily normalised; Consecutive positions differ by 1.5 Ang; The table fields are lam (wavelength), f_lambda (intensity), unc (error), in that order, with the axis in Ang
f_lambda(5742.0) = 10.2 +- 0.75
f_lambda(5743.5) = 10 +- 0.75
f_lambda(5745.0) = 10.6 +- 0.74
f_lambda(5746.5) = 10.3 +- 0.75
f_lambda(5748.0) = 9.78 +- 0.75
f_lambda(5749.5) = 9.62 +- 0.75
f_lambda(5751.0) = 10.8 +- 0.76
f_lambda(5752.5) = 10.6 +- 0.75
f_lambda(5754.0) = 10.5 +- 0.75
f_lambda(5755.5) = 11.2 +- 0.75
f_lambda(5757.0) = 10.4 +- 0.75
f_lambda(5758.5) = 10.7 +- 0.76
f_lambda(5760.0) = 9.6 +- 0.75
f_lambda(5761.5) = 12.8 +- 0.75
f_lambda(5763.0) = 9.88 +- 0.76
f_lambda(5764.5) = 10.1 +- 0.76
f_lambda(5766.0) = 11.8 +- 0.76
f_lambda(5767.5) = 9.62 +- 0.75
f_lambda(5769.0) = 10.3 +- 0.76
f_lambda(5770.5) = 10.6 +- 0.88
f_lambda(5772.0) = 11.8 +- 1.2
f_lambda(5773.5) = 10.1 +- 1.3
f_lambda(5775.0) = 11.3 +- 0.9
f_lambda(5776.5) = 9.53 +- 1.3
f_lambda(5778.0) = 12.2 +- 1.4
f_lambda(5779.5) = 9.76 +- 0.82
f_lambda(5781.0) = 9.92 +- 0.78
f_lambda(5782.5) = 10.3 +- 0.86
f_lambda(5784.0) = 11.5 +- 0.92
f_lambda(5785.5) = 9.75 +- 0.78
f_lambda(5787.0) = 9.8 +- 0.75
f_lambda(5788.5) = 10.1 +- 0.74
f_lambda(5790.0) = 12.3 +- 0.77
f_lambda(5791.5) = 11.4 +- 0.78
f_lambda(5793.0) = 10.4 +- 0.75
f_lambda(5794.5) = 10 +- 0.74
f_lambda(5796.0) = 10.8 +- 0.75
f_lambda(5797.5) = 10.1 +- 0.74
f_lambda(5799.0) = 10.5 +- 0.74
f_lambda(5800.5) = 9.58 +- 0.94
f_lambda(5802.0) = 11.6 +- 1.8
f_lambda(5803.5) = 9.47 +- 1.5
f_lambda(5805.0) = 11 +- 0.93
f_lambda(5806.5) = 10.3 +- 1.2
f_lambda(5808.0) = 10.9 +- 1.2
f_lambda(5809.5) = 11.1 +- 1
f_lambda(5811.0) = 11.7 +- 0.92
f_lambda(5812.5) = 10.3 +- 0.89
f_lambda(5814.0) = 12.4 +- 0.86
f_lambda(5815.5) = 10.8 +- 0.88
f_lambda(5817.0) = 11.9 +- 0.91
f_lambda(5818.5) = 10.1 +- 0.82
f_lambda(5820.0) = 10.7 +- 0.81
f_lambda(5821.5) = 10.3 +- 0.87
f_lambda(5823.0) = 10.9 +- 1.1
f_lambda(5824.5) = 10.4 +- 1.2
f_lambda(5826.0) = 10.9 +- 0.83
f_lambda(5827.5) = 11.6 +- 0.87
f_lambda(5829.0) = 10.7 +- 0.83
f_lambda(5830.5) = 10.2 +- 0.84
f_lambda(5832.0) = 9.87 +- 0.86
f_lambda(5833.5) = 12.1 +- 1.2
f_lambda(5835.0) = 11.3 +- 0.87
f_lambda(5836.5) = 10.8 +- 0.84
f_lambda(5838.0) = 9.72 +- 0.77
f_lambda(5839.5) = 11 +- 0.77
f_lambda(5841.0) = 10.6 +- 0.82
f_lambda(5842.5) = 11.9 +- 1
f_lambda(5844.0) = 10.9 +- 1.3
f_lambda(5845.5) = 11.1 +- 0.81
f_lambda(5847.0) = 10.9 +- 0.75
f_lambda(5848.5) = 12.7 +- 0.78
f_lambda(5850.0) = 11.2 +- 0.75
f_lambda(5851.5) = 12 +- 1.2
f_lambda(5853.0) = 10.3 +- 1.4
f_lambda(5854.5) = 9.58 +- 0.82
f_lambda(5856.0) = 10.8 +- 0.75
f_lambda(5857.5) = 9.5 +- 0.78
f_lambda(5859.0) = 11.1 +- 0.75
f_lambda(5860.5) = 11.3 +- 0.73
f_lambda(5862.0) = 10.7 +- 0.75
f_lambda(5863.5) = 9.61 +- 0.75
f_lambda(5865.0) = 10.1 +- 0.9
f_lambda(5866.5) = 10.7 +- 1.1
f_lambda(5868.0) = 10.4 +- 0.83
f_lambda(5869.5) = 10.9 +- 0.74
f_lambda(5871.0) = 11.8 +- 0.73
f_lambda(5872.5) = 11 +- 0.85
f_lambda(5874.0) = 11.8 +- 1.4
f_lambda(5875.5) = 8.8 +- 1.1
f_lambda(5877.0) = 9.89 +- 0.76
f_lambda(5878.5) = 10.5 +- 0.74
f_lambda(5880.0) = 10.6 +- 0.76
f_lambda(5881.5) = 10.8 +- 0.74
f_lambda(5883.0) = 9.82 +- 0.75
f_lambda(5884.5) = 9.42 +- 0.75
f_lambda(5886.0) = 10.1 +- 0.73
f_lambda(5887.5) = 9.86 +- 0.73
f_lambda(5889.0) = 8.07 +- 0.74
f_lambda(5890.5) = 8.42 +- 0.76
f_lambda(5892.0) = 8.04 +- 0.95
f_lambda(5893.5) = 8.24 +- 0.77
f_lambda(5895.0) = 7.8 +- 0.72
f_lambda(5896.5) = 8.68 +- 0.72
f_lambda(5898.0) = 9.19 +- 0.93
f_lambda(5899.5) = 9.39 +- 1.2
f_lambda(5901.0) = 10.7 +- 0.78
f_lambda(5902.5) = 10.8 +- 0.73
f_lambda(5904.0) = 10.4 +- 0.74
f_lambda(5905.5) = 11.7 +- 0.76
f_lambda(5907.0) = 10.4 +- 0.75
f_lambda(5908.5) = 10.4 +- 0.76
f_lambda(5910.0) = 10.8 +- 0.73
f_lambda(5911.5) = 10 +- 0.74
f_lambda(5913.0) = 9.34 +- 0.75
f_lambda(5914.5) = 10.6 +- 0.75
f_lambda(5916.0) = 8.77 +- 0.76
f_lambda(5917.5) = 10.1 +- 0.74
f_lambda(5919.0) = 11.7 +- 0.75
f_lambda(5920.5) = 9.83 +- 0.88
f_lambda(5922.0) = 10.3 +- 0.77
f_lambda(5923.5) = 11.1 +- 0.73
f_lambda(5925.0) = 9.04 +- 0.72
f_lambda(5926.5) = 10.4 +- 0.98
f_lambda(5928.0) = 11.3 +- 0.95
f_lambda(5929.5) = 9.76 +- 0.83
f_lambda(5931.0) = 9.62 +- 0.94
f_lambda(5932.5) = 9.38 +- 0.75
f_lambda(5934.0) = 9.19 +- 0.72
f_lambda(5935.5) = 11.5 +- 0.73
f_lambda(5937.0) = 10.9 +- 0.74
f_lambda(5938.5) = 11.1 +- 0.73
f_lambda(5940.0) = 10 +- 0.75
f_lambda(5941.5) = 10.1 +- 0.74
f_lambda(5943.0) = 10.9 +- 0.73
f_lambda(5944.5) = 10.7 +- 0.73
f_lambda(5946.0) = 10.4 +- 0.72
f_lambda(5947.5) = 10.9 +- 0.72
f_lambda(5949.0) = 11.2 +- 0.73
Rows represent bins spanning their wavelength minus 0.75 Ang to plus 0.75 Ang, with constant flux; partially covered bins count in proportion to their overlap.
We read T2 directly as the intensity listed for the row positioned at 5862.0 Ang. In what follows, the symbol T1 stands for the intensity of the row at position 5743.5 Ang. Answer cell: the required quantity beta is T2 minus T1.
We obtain 0.7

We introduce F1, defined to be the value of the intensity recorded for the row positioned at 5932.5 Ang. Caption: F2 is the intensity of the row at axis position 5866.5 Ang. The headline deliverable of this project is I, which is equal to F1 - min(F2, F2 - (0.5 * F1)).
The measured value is 3.37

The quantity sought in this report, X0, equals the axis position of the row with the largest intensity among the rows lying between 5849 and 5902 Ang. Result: 5851.5 Ang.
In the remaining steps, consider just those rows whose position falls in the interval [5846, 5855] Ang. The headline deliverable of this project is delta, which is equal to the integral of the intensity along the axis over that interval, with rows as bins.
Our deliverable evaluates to 100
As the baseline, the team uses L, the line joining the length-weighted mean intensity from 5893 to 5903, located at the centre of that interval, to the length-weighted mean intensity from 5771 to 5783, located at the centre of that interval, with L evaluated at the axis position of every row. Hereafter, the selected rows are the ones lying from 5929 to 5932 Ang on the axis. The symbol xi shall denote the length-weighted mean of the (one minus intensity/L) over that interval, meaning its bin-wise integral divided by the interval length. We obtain -0.09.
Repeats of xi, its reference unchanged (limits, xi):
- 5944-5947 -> -0.21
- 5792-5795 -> 0.01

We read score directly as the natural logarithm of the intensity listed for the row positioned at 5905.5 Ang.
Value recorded 2.46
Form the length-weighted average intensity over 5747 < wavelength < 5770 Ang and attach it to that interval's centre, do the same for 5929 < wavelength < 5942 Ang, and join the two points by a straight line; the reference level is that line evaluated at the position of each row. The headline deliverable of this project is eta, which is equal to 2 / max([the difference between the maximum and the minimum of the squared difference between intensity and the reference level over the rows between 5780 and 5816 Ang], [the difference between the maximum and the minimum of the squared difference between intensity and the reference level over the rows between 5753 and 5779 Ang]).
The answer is 0.38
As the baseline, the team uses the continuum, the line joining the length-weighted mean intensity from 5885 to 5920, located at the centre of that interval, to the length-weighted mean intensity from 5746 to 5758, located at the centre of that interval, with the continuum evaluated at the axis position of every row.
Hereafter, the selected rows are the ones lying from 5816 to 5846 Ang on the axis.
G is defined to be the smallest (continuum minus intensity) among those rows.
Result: -2.07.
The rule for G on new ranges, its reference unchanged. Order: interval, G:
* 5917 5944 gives -2.06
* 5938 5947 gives -1.55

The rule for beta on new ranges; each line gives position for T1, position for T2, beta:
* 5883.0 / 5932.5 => -0.4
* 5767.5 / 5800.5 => 0.0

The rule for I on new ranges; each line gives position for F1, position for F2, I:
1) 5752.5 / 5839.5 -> 4.90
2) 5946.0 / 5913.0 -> 6.26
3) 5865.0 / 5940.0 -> 5.15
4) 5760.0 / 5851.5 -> 2.40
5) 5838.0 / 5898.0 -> 5.39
